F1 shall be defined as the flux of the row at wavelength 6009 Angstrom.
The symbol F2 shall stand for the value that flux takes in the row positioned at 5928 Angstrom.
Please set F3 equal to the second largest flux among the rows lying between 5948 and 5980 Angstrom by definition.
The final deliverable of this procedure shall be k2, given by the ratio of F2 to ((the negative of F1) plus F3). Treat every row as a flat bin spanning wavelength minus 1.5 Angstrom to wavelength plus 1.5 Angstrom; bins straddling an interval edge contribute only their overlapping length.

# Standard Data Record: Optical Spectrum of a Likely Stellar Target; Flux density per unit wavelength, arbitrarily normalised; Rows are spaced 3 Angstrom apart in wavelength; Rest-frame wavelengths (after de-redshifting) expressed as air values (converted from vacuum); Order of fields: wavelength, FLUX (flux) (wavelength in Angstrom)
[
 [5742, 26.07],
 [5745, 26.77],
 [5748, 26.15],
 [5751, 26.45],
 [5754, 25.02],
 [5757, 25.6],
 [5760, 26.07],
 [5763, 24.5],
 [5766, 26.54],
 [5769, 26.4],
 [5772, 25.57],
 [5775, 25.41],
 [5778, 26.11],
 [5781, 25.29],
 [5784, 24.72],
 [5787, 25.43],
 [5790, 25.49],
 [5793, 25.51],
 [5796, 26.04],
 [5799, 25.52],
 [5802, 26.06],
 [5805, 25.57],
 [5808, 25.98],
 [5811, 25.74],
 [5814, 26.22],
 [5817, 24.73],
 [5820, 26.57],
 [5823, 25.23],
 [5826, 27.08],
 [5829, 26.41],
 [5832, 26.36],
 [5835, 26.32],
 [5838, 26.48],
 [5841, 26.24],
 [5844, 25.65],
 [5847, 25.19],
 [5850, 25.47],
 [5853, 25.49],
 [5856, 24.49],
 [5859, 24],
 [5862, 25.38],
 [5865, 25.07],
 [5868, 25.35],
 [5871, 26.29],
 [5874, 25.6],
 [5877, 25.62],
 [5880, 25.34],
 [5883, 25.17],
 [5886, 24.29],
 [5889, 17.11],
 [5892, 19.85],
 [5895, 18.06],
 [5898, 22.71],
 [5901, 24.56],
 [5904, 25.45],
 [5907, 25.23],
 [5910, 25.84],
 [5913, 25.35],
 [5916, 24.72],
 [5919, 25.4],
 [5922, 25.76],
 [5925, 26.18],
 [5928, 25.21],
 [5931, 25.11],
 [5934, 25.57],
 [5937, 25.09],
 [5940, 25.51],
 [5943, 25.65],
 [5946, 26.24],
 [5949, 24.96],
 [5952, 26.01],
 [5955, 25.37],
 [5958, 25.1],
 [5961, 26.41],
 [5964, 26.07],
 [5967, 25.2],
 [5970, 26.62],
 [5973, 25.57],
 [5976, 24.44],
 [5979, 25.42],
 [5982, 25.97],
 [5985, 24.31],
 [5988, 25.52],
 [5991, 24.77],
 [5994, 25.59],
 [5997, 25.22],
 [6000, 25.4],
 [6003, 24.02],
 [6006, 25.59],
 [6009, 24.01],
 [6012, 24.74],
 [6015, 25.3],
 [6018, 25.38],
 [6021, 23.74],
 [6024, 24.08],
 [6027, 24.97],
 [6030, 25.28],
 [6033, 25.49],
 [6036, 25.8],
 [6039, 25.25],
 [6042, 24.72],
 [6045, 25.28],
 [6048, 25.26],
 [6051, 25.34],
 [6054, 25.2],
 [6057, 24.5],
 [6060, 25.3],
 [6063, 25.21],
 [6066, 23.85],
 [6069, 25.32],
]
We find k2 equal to 11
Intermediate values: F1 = 24.01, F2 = 25.21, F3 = 26.41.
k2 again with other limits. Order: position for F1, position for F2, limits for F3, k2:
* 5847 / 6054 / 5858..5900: 59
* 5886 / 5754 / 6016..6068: 21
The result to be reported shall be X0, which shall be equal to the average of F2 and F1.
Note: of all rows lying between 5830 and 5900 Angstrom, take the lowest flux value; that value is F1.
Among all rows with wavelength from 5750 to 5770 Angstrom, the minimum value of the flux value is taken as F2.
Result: 20.8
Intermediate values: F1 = 17.11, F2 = 24.5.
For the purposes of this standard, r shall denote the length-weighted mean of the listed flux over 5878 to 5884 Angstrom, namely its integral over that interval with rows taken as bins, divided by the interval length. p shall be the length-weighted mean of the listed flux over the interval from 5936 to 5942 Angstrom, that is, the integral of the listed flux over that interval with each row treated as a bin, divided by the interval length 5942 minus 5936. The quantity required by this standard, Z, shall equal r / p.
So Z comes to 1.00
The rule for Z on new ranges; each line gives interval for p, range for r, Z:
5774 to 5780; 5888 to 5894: 0.72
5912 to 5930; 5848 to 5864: 0.98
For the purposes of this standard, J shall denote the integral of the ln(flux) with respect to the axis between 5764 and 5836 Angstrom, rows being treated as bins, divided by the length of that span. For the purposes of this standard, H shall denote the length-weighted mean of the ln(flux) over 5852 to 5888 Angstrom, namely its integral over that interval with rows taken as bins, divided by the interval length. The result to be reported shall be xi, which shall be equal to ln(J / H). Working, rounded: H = 3.22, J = 3.25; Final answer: 0.010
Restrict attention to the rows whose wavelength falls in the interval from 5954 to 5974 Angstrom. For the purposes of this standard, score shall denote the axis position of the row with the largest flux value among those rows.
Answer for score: 5970 Angstrom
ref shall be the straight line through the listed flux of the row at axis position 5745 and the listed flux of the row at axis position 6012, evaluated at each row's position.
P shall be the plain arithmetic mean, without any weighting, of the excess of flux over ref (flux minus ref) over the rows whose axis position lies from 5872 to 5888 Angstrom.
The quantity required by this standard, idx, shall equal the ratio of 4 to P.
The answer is -7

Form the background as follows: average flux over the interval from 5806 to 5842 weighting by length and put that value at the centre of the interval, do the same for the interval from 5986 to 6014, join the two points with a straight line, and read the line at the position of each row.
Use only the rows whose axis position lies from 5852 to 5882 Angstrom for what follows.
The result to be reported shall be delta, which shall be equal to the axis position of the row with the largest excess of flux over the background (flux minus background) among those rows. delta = 5871 Angstrom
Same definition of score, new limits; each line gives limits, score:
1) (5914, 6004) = 5970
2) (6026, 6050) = 6036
